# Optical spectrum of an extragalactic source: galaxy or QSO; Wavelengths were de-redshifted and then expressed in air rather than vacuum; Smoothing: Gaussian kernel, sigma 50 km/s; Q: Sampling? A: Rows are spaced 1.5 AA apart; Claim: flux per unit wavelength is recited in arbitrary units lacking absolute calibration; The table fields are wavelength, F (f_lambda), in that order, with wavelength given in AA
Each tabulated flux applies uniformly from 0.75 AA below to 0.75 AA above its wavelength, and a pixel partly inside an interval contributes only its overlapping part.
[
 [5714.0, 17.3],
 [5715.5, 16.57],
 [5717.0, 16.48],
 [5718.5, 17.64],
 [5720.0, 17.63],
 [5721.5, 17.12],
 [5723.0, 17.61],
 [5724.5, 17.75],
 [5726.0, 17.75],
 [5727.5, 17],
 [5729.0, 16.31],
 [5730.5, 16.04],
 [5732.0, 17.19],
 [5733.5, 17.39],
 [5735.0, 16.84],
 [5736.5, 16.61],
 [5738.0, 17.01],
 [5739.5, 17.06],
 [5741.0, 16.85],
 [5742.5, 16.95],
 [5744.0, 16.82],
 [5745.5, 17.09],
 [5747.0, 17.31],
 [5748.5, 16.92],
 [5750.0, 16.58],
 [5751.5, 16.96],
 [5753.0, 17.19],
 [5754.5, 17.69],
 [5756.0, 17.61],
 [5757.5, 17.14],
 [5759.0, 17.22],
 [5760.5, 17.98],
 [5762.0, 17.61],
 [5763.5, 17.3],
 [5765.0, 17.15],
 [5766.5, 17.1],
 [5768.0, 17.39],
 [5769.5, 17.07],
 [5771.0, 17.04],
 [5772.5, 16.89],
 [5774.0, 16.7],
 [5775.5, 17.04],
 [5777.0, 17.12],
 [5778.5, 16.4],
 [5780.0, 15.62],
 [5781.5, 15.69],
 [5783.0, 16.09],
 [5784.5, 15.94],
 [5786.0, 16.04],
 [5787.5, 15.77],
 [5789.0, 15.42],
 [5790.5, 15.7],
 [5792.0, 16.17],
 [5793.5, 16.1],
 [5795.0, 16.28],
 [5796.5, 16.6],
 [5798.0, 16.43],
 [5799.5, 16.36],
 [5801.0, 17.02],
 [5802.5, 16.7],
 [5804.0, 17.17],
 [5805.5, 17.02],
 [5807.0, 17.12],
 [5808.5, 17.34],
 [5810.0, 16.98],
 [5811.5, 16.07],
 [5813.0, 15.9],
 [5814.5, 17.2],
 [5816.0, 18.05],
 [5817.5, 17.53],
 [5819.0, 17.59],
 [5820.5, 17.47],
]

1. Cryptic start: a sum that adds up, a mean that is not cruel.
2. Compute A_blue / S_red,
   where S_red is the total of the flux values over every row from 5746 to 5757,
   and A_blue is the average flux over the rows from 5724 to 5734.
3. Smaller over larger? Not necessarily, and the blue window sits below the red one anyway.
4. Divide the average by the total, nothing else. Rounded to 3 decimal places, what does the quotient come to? 0.142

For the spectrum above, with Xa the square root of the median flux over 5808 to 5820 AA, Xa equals 4.16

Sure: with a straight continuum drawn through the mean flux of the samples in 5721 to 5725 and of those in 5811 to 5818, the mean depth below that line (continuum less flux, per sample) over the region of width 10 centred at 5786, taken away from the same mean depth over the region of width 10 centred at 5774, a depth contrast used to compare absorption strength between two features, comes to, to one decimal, -1.0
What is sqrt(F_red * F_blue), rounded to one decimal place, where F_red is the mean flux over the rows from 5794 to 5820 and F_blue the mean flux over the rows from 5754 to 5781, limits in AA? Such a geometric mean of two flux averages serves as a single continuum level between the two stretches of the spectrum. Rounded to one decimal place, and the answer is 17.0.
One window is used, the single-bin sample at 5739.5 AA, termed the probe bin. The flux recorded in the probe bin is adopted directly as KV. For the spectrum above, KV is 17.06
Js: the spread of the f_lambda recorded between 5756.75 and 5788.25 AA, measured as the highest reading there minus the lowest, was 2.4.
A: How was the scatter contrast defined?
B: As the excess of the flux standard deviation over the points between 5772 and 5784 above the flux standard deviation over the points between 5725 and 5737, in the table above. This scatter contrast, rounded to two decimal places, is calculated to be 0.03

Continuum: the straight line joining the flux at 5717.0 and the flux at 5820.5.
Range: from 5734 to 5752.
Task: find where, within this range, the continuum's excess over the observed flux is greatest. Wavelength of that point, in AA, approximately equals 5750.0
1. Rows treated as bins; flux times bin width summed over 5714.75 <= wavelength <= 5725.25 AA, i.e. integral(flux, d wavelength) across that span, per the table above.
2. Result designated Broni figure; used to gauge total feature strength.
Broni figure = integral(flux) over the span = 181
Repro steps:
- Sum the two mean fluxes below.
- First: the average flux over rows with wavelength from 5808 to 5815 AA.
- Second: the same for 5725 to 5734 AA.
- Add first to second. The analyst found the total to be 33.6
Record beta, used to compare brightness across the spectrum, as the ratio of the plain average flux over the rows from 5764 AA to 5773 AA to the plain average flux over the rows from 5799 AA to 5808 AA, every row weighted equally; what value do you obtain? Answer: 1.01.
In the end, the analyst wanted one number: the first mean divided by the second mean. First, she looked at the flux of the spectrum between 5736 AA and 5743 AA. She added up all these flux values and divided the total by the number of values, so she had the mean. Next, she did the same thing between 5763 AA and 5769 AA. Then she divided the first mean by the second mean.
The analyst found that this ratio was 0.98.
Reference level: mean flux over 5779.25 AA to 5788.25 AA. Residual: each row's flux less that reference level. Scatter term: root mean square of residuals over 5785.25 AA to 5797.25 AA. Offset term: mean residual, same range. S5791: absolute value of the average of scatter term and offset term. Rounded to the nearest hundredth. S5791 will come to 0.26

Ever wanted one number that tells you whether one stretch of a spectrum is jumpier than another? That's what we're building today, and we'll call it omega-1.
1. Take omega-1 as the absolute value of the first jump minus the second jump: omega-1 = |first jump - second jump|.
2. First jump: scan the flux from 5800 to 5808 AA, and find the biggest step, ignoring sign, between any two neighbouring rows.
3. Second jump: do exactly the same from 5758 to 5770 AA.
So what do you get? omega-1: 0.29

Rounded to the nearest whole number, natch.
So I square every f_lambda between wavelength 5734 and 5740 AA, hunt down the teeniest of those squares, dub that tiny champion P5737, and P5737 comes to 276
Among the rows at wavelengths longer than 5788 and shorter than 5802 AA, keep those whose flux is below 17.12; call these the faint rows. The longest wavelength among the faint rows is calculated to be 5801.0 AA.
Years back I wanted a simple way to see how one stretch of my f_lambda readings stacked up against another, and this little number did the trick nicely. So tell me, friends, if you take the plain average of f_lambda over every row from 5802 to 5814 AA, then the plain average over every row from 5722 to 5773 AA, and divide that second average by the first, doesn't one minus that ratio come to -0.020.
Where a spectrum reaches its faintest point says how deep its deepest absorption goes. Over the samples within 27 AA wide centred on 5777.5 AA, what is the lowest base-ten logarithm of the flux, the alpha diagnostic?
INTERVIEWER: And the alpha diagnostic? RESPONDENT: 1.188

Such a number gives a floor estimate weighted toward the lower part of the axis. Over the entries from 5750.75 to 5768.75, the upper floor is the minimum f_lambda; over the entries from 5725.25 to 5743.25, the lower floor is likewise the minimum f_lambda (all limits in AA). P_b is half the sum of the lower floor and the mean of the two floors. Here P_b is 16.27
